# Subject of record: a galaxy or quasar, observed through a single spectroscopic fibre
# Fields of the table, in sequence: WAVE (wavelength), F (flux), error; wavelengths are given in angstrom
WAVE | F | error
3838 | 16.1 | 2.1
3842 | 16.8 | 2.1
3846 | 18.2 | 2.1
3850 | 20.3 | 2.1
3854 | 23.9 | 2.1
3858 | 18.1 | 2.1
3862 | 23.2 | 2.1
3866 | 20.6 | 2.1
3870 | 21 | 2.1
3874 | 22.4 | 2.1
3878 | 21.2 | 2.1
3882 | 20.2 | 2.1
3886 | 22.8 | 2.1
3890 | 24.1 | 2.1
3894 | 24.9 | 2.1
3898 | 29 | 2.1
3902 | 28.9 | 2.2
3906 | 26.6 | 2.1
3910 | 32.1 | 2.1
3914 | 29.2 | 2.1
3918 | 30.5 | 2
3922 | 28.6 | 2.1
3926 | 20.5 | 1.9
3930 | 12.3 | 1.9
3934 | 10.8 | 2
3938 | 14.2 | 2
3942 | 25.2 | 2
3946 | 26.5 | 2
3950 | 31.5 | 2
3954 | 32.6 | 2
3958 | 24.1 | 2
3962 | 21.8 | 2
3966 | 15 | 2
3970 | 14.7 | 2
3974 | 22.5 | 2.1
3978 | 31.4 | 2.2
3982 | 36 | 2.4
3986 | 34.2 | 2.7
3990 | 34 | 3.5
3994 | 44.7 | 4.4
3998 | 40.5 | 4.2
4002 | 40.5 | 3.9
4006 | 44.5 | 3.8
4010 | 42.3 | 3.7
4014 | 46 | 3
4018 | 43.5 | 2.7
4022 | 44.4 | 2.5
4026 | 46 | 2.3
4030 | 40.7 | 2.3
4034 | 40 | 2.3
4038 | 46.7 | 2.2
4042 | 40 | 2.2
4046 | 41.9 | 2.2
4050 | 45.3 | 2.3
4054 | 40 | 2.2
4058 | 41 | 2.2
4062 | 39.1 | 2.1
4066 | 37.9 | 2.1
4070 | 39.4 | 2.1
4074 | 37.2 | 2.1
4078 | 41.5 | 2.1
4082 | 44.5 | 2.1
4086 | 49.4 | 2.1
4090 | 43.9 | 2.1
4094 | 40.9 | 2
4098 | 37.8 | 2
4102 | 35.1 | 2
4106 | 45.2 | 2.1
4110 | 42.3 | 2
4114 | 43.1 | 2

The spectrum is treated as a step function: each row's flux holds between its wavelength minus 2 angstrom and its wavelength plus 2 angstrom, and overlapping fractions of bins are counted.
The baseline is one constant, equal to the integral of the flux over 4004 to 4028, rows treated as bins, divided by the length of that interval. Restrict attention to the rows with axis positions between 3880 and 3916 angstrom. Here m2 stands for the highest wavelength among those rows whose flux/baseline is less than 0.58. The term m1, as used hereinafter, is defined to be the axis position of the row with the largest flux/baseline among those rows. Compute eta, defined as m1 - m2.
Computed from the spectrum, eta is 16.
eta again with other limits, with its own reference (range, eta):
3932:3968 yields -12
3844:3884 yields -28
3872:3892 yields 0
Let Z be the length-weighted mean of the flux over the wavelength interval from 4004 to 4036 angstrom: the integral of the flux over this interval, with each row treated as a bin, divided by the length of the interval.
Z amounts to 43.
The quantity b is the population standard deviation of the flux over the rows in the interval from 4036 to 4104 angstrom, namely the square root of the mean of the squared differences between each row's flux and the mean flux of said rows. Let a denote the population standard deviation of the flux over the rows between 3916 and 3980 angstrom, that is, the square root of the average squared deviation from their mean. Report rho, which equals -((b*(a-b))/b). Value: -4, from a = 7.2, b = 4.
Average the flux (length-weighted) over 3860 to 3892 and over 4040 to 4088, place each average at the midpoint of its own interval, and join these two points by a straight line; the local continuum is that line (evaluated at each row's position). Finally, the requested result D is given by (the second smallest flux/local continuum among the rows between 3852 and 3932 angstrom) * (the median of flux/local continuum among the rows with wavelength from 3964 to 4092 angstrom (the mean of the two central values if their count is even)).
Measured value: 0.8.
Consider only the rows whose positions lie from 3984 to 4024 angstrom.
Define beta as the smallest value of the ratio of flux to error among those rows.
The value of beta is 10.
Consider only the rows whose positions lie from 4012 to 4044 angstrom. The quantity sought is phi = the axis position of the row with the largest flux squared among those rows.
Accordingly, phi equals 4038 angstrom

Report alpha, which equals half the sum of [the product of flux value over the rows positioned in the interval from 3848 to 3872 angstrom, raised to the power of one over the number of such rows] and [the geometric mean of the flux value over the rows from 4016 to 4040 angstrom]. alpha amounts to 32.3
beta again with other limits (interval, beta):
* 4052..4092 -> 18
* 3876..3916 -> 10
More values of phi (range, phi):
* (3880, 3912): 3910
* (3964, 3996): 3994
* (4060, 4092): 4086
